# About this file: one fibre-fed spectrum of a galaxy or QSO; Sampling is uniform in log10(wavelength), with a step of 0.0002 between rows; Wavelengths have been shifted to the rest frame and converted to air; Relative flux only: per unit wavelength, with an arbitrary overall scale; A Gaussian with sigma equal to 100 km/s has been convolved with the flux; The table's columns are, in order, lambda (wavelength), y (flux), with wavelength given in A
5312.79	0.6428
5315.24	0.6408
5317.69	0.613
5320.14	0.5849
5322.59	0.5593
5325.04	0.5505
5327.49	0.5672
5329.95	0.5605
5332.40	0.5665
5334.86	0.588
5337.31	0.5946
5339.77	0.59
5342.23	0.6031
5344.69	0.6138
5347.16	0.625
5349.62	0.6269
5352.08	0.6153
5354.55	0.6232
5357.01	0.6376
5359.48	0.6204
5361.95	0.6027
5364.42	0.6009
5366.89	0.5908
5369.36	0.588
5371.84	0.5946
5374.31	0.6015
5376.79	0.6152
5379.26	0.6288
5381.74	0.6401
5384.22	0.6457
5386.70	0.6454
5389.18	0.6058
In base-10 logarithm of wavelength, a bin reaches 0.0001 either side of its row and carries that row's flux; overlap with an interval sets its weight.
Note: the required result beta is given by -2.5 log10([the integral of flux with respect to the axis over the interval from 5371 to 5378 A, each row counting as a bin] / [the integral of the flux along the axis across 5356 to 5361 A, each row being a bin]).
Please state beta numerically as -0.33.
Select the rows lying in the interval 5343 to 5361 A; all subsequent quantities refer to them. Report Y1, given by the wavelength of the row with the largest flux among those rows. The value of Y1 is 5357.01 A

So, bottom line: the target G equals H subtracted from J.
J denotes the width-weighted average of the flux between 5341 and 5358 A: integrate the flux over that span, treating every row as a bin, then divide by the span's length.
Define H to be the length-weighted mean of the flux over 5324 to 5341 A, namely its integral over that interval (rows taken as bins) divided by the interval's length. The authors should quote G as 0.046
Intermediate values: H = 0.574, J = 0.621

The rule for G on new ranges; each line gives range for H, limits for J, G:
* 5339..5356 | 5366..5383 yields -0.006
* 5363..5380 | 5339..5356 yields 0.013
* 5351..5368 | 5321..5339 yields -0.043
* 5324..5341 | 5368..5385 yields 0.041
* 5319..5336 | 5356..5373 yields 0.036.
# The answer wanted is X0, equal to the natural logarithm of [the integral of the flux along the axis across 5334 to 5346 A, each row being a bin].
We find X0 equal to 1.97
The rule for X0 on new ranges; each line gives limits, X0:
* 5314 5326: 1.96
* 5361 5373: 1.97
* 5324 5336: 1.92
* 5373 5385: 2.02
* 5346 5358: 2.02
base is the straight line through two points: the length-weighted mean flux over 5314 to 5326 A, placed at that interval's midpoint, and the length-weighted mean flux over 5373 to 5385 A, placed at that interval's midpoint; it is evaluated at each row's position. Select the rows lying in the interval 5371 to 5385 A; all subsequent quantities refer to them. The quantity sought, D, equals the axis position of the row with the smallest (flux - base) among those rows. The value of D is 5371.84 A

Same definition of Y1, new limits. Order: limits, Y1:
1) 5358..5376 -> 5359.48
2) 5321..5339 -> 5337.31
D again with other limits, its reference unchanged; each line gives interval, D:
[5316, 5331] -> 5325.04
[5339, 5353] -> 5339.77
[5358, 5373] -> 5369.36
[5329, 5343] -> 5329.95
